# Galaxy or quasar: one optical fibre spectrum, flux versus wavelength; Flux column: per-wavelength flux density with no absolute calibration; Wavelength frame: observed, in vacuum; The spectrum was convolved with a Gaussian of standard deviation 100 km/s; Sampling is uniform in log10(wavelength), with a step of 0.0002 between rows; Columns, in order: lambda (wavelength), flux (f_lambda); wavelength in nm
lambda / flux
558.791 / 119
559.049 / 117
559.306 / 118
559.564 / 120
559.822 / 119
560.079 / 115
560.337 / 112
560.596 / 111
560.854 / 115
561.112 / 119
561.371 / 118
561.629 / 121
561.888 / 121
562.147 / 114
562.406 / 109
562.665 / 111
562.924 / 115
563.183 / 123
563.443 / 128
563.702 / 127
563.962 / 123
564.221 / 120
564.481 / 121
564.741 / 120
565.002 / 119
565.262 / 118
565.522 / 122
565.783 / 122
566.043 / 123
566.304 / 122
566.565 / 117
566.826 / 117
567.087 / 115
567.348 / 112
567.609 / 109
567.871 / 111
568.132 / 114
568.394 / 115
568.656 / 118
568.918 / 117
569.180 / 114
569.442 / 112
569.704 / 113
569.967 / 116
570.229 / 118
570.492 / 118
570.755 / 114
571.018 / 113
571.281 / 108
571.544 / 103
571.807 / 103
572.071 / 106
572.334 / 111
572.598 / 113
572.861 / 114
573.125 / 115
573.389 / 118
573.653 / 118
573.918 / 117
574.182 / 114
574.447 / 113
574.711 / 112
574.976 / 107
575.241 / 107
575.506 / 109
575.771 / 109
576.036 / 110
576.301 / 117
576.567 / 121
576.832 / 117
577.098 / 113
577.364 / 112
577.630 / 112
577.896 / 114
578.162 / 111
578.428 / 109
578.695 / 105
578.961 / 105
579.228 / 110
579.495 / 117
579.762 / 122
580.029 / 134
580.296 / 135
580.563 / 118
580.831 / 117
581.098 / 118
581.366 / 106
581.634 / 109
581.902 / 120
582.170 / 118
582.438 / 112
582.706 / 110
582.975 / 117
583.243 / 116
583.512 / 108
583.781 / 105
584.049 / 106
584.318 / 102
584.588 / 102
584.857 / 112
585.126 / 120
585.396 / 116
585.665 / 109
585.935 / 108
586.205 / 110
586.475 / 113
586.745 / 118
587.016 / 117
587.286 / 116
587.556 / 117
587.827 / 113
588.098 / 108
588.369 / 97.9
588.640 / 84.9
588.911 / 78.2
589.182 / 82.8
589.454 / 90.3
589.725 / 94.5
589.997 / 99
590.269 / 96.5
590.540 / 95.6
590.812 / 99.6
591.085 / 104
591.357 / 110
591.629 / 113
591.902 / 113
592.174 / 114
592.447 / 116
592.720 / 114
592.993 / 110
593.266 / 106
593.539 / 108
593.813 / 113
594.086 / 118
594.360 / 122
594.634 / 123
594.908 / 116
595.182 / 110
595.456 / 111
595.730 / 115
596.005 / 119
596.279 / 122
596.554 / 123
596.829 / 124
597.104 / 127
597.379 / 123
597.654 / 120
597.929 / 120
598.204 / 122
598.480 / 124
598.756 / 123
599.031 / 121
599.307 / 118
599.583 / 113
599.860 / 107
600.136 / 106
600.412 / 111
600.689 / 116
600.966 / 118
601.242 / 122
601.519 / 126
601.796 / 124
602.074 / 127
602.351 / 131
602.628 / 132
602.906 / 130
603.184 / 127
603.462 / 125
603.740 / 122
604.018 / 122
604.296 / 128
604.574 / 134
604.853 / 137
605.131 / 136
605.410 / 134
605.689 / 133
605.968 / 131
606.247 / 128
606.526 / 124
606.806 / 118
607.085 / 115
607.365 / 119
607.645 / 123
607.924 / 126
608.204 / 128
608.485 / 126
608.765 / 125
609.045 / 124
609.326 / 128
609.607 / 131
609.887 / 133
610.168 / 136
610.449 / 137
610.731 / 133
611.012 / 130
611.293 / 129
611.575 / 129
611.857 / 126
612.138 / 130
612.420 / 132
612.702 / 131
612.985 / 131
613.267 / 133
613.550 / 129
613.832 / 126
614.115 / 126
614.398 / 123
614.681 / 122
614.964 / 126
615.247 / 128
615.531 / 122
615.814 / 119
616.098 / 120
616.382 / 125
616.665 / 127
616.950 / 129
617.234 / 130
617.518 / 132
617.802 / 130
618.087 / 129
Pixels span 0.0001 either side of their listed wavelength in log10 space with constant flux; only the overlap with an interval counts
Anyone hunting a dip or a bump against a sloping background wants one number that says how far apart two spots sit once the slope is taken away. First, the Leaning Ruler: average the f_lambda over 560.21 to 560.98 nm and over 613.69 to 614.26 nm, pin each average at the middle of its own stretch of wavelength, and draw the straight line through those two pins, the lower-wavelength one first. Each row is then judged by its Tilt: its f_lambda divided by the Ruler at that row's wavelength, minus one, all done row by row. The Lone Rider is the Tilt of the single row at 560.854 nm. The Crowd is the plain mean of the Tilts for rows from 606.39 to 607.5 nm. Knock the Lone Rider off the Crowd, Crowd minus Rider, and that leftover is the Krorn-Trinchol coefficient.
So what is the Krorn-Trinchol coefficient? -0.06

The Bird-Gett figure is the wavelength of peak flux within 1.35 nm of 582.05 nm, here 581.902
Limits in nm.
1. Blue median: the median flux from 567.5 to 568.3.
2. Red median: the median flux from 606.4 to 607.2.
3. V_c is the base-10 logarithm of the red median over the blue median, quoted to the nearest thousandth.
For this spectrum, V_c 0.027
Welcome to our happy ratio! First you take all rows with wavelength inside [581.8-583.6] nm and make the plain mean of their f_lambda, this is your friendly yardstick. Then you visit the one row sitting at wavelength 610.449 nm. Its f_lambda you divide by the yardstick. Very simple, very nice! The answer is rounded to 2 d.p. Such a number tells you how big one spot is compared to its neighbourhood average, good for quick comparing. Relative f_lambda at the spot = 1.20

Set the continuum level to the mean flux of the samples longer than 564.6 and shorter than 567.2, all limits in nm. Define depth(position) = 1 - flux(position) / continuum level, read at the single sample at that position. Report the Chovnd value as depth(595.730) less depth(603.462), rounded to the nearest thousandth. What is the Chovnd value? 0.084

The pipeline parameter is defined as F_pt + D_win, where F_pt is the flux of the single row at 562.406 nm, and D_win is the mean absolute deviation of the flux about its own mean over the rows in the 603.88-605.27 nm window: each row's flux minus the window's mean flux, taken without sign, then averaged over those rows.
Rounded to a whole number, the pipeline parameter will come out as 114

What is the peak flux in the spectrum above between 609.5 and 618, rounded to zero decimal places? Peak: 137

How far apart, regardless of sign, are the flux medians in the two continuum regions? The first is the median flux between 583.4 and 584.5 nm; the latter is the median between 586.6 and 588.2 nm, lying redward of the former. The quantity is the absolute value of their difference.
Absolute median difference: 11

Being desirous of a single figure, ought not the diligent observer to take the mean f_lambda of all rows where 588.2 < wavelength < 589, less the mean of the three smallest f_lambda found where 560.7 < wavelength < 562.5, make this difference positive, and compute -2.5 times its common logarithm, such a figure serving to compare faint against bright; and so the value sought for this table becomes -3.5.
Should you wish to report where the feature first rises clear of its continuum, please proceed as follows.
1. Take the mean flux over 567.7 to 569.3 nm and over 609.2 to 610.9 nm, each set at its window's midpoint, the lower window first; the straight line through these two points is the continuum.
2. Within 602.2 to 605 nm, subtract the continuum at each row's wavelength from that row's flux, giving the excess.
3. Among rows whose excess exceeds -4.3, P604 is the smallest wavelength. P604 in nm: 602.351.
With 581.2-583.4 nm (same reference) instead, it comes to 581.902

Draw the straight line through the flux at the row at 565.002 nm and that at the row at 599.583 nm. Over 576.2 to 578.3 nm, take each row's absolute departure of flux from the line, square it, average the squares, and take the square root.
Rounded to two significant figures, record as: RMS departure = 3.8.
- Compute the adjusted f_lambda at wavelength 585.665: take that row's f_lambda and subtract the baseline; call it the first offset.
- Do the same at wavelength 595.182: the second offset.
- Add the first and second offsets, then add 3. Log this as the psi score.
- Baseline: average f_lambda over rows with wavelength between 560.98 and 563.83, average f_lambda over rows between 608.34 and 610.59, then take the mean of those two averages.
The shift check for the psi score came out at -27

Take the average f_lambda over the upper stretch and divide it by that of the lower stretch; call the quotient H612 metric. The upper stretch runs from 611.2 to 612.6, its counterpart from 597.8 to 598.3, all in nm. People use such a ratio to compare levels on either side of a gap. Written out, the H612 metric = 1.07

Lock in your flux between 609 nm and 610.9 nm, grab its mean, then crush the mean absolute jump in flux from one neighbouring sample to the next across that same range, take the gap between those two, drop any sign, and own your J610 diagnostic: 129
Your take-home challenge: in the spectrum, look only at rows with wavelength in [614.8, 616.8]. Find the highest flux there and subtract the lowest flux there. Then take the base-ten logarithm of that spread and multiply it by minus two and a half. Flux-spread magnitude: -2.39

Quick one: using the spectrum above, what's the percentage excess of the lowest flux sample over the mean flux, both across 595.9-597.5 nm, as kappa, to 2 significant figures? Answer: -3.3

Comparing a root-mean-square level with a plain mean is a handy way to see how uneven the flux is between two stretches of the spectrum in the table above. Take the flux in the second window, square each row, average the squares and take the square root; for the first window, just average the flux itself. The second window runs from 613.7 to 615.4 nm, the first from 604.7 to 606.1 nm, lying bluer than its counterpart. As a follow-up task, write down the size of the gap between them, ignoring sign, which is 9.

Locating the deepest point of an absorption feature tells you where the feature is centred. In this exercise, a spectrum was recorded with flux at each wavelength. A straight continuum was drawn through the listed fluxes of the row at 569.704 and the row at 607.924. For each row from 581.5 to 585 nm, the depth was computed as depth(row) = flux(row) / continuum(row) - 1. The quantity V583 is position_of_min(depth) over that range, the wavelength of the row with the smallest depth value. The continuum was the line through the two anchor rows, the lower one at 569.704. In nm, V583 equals 584.588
